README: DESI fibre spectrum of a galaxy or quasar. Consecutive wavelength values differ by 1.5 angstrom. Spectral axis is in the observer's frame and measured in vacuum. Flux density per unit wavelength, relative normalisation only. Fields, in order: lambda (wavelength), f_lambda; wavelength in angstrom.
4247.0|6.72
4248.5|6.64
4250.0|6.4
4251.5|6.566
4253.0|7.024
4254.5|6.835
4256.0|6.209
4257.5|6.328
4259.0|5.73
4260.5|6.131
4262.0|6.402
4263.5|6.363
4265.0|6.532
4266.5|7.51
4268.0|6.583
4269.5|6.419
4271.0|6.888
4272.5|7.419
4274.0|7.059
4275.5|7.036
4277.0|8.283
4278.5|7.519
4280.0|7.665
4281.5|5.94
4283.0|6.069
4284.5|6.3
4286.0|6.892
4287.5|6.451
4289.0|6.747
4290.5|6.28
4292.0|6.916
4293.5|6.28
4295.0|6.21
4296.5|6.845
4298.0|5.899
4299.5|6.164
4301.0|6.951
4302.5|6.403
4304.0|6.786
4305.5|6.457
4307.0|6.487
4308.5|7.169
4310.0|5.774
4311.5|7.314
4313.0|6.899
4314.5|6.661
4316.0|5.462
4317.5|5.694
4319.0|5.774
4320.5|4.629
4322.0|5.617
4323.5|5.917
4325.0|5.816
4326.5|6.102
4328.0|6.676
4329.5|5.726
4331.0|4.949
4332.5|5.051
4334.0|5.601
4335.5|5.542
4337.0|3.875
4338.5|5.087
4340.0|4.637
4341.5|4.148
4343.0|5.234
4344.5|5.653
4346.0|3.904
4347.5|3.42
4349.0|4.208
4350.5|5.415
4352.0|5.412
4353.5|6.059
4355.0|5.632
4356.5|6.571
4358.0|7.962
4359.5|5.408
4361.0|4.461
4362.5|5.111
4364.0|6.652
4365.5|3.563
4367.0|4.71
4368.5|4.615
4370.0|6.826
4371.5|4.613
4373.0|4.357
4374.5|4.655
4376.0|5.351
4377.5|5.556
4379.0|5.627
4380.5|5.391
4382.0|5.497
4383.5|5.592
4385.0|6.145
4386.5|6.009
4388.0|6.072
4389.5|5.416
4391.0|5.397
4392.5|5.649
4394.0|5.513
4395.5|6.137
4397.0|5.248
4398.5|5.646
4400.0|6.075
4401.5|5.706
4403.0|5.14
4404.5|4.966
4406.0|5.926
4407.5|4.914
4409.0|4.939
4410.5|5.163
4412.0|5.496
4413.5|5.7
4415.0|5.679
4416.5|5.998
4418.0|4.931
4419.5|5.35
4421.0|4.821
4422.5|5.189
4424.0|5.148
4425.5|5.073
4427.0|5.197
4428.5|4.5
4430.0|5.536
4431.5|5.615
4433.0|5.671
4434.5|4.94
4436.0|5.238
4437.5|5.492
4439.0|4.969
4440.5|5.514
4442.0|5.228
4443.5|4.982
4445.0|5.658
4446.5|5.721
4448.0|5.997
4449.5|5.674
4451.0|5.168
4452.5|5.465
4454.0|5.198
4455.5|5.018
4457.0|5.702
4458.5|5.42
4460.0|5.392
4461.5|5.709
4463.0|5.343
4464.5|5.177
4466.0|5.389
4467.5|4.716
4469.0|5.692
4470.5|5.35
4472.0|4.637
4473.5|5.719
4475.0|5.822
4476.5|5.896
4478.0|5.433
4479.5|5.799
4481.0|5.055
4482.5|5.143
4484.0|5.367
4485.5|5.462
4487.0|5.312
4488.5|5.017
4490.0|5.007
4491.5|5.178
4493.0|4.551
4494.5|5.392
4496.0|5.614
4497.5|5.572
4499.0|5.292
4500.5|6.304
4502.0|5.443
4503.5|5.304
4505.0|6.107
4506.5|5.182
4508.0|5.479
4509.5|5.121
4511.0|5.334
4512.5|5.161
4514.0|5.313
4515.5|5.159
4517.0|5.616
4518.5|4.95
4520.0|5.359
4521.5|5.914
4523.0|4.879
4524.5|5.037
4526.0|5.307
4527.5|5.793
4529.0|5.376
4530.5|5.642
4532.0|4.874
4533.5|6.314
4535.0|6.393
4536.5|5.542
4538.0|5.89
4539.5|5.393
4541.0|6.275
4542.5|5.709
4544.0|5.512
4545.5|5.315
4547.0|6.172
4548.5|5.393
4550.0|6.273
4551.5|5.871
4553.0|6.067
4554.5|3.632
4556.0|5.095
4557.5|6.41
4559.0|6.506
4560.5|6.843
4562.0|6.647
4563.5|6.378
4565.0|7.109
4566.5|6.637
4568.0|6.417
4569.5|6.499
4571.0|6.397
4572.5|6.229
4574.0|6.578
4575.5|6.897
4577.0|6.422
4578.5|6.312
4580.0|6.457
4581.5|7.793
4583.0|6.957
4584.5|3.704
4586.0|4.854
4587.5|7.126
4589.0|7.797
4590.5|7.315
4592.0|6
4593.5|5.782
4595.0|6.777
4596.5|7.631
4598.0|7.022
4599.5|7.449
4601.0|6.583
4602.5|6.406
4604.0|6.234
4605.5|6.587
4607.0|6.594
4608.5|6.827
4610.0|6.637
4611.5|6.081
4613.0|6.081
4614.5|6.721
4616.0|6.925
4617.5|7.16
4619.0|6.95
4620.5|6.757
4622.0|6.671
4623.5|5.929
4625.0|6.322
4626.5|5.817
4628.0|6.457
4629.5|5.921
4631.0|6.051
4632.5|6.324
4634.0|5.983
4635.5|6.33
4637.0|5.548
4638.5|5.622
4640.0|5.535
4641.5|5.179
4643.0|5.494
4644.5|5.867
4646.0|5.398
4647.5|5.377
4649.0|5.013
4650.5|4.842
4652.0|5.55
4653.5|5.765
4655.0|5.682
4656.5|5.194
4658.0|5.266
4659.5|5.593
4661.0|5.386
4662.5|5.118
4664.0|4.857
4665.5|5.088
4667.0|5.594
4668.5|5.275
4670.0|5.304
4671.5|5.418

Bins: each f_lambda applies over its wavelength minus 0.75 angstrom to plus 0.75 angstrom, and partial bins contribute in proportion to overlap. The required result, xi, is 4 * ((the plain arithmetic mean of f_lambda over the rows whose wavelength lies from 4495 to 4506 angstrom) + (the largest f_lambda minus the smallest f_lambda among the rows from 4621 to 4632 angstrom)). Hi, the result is 26.1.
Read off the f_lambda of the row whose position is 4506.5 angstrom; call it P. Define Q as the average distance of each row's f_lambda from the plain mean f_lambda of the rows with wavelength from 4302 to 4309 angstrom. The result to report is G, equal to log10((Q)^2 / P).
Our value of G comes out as -1.91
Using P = 5.182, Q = 0.25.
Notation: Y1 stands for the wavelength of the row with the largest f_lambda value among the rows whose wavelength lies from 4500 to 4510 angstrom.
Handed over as 4500.5 angstrom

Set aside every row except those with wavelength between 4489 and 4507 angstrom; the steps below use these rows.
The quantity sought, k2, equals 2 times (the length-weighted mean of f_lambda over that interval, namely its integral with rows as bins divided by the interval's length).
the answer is 10.8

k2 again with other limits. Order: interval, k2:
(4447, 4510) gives 10.8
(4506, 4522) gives 10.6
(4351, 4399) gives 11.1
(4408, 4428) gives 10.5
